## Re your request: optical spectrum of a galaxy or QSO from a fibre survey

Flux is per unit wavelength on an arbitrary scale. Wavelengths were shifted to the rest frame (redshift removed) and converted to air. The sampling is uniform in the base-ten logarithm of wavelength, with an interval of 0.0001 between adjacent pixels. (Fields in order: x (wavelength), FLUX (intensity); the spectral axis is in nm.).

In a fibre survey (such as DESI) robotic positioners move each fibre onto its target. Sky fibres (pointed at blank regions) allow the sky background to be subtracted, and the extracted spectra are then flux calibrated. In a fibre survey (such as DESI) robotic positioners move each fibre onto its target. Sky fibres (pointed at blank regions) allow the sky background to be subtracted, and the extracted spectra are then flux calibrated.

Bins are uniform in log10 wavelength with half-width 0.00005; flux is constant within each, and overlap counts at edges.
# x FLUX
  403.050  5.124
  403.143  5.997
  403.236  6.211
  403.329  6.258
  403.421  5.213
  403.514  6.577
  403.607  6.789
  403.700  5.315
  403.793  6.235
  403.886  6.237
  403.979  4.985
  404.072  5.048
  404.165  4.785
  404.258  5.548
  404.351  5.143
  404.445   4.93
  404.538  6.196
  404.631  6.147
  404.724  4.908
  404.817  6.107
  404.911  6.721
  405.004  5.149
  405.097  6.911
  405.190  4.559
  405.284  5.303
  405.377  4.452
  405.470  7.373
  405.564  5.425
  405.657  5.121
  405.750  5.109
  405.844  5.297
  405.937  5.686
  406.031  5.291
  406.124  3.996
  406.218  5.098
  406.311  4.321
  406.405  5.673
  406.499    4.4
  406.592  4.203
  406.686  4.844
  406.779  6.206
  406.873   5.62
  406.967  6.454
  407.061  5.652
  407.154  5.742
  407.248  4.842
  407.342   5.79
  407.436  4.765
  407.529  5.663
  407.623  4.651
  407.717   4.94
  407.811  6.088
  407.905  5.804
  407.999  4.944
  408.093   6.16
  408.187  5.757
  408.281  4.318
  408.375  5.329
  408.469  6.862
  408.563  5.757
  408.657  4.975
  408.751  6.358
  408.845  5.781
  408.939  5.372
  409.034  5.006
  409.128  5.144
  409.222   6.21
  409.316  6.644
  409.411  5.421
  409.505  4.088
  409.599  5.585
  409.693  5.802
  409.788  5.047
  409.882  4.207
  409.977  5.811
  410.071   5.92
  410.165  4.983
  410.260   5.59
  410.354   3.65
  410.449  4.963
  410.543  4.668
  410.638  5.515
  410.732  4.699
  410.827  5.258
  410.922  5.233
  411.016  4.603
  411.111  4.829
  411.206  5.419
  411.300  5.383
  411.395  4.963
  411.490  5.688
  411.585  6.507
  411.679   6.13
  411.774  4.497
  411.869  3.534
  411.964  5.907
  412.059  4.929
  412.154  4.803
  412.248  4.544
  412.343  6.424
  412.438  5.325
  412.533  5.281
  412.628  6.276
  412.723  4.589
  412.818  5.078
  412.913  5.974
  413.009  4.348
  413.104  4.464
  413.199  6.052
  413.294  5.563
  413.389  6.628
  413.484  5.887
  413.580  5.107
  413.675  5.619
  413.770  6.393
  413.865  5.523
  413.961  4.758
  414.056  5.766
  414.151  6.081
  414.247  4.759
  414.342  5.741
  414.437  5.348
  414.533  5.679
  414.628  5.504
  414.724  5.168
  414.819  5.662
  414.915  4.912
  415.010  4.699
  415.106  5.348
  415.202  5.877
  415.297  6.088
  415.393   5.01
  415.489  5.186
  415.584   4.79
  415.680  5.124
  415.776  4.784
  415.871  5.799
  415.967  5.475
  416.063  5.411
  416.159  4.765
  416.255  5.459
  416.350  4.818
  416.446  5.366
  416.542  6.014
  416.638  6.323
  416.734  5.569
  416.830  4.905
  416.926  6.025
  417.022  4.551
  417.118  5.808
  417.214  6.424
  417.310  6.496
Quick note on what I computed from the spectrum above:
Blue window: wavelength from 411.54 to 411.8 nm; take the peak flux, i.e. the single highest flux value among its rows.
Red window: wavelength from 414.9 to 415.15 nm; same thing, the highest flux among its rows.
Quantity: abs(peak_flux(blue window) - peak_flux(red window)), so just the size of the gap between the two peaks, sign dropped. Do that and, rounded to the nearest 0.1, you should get 1.2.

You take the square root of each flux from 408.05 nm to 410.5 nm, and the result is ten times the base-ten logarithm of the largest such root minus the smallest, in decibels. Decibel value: -1.5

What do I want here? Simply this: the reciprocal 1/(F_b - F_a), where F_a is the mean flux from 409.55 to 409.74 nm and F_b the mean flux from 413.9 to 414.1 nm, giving -2.3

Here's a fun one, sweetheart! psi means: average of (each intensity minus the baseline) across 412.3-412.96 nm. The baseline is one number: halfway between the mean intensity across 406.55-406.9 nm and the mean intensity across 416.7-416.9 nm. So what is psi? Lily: 0.3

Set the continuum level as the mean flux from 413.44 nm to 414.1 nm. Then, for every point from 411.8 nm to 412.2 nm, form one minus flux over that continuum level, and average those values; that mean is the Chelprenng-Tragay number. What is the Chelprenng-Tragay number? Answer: 0.14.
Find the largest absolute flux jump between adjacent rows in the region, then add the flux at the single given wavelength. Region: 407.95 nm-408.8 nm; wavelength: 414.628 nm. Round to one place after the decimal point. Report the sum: 7.0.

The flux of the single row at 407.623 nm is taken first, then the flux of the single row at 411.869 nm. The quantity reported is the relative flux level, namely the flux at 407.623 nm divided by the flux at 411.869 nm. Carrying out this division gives 1.32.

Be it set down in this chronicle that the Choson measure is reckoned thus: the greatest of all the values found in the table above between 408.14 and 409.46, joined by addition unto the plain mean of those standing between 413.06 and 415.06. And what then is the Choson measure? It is 12.4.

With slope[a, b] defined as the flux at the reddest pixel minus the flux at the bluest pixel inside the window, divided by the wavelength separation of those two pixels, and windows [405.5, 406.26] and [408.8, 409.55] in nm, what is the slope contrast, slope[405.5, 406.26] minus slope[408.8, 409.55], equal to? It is 2.1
